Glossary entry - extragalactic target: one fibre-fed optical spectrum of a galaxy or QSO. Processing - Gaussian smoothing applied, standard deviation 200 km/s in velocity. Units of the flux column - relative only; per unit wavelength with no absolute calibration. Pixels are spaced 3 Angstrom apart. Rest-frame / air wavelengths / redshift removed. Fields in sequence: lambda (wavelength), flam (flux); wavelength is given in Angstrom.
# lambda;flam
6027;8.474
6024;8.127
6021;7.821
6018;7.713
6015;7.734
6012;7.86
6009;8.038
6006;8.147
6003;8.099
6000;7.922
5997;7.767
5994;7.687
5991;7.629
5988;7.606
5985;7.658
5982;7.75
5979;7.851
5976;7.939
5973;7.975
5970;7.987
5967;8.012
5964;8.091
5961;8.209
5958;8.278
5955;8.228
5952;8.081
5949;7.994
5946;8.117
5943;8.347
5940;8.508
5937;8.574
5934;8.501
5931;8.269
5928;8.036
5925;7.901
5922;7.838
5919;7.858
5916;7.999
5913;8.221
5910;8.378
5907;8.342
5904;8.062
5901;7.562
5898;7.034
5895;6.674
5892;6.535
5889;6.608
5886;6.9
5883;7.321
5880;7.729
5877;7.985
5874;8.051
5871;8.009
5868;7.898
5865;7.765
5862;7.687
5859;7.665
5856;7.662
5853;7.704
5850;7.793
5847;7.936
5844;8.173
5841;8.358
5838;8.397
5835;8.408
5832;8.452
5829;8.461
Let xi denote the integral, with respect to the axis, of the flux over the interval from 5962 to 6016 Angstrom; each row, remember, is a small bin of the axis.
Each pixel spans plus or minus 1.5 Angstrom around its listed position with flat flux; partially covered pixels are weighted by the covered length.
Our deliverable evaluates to 425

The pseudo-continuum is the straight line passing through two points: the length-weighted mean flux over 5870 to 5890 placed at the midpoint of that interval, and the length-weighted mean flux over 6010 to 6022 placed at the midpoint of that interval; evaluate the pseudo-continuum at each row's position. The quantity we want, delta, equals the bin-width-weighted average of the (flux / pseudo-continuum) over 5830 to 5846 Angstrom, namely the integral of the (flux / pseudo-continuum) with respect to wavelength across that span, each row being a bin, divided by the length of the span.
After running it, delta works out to 1.12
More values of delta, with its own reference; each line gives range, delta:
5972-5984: 1.02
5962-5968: 1.05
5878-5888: 0.97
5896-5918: 1.04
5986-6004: 1.00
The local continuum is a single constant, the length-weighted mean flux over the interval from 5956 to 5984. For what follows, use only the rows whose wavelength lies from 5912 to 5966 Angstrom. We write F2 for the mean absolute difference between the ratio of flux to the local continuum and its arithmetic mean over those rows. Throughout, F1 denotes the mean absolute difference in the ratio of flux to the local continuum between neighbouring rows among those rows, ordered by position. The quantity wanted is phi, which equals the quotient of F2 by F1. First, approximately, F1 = 0.016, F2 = 0.022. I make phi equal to 1.4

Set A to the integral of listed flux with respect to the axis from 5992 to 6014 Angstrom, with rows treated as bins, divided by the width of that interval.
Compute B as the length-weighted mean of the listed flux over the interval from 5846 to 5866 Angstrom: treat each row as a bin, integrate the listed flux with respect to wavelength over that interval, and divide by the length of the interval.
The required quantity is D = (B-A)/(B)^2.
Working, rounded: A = 7.92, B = 7.74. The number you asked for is -0.003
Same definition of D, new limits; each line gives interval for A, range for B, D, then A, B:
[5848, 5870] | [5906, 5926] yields 0.005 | 7.75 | 8.07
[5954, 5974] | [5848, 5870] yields -0.006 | 8.11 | 7.75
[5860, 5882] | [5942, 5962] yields 0.005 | 7.86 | 8.17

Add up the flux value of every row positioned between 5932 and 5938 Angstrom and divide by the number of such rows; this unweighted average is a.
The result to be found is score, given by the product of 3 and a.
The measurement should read 25.6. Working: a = 8.54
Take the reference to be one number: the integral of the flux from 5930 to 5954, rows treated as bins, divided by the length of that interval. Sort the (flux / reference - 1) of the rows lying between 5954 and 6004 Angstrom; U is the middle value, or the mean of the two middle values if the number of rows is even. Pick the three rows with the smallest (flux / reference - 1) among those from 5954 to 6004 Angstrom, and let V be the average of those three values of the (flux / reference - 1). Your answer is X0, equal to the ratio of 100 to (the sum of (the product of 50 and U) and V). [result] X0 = -45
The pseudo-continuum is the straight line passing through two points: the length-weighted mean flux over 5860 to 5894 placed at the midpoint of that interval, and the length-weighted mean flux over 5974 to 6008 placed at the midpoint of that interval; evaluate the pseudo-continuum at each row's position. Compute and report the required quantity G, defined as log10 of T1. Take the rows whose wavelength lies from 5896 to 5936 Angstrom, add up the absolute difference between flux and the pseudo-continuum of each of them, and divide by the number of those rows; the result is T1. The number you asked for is -0.32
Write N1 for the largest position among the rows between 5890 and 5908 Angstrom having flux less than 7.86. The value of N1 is 5901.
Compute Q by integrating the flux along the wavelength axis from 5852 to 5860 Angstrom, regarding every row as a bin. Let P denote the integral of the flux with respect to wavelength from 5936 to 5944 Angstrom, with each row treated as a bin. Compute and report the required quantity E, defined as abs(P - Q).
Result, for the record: 6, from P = 68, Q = 61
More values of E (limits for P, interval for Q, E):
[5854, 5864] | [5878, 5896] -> 49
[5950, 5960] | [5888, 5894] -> 42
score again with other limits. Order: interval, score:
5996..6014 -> 23.9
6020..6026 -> 23.9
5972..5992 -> 23.3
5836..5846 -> 24.9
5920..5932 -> 24.0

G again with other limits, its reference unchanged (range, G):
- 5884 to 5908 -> -0.19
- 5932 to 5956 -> -0.22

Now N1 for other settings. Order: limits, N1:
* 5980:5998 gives 5997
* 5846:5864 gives 5862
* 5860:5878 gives 5865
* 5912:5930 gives 5922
